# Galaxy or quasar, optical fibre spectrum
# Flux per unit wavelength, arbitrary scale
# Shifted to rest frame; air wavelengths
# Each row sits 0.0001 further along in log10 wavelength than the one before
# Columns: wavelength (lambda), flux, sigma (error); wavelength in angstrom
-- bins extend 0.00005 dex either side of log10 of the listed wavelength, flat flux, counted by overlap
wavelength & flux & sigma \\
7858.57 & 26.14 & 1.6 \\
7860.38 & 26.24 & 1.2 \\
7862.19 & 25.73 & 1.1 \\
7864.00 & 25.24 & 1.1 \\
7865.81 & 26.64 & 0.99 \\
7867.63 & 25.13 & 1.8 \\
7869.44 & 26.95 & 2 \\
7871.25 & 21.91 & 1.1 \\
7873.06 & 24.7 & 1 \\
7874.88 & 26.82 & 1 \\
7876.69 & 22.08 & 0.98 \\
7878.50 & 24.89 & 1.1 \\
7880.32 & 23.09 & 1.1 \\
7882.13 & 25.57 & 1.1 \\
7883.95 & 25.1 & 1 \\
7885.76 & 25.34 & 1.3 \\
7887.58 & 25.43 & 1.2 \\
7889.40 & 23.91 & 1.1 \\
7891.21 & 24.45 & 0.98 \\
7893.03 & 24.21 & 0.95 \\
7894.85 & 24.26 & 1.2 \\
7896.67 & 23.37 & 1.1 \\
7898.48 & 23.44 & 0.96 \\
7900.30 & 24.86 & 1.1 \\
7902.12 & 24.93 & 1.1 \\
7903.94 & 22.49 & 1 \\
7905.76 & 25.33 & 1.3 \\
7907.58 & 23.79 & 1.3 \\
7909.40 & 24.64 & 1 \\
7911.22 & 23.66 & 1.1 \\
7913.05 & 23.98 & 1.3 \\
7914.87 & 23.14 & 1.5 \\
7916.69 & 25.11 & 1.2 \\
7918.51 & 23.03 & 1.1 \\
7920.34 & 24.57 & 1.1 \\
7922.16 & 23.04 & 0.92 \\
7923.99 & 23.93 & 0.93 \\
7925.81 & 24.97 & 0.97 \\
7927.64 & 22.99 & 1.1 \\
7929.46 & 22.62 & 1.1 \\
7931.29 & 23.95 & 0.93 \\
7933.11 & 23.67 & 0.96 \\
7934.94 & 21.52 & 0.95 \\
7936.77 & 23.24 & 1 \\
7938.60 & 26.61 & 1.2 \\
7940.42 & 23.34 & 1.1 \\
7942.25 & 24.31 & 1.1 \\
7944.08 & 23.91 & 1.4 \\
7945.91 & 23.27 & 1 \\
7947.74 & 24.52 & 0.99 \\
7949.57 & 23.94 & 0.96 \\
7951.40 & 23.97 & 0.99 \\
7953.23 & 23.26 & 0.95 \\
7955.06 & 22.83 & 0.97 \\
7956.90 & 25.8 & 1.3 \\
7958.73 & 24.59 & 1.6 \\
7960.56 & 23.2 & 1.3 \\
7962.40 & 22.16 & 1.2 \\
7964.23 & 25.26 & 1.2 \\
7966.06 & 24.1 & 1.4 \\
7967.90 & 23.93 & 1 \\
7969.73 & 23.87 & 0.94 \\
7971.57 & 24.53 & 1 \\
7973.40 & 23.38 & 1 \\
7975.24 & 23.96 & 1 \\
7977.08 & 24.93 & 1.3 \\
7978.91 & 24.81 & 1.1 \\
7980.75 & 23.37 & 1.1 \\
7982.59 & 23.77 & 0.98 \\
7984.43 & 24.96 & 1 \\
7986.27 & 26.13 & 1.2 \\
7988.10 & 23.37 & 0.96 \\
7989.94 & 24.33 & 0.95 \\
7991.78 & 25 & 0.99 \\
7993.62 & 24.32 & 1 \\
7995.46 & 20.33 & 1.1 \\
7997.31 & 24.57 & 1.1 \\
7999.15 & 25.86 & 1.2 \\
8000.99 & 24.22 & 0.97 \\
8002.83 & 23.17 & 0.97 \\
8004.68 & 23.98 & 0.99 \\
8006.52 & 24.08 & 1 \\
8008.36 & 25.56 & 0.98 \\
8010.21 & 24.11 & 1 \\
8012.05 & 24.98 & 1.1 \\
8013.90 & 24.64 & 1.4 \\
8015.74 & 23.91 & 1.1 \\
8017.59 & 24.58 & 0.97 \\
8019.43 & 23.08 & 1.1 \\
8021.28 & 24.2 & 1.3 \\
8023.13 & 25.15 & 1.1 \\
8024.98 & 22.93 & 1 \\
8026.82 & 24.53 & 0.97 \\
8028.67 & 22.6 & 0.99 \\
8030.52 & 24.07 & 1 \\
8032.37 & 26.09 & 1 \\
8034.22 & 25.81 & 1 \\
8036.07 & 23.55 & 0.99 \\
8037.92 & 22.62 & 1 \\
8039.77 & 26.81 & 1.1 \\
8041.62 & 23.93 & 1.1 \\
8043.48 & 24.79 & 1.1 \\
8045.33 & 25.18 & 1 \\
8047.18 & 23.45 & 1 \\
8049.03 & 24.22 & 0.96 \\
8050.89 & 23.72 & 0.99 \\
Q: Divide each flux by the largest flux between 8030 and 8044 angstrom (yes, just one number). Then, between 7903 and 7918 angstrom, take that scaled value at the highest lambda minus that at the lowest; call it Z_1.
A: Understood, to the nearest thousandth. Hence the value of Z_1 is 0.098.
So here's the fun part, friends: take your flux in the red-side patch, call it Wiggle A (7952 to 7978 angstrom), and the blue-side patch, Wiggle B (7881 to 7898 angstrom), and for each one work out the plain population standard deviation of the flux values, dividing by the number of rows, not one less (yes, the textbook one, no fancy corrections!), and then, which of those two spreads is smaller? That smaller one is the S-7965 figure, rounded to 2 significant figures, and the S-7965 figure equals 0.72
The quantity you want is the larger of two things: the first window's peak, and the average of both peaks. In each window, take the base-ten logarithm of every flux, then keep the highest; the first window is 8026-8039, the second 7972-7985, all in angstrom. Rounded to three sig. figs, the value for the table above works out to 1.42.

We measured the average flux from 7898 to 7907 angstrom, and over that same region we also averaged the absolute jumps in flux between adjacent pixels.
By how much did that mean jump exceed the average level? -22.5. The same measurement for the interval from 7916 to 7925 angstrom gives -22.4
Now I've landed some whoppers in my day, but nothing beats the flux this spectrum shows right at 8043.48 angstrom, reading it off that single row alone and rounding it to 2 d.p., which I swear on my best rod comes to 24.79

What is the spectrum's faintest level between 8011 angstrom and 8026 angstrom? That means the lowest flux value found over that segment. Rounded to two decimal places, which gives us 22.93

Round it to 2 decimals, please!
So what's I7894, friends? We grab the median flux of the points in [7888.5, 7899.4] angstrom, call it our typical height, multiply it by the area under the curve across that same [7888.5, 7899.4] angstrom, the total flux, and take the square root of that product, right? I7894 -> 79.26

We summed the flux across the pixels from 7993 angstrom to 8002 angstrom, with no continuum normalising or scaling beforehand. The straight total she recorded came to 119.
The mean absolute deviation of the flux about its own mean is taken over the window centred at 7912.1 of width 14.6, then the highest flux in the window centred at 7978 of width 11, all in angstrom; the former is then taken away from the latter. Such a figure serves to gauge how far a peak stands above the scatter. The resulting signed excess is 24.2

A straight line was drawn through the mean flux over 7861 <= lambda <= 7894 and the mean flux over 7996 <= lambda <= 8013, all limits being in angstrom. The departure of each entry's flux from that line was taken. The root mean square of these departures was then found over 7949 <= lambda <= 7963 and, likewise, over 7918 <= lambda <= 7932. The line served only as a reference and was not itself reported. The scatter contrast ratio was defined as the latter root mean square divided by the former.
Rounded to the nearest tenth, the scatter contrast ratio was 1.0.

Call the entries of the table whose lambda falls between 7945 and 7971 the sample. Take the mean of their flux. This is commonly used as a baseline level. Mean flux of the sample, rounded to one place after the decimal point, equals 23.9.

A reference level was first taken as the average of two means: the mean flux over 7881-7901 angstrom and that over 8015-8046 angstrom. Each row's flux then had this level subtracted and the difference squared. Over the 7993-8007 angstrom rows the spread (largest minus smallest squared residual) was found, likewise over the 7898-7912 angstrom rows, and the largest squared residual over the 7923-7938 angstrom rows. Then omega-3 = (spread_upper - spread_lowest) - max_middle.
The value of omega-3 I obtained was 5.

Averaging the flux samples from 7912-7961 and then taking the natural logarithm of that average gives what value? 3.17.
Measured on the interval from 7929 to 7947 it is 3.16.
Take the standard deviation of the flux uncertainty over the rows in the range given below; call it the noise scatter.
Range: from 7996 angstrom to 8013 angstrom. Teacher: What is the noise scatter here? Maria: 0.08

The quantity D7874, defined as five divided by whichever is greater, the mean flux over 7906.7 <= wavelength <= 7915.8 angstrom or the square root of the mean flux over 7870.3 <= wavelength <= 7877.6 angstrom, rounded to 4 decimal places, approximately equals 0.2097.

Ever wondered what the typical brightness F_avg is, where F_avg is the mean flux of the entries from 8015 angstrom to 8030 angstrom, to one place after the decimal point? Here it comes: 23.9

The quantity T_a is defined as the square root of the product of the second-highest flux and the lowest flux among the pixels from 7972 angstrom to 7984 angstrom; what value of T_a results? 24.1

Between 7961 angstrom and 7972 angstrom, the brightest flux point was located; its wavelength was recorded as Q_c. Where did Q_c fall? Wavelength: 7964.23 angstrom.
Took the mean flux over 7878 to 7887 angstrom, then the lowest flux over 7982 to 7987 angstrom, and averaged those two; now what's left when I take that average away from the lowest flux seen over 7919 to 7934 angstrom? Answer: -1.7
